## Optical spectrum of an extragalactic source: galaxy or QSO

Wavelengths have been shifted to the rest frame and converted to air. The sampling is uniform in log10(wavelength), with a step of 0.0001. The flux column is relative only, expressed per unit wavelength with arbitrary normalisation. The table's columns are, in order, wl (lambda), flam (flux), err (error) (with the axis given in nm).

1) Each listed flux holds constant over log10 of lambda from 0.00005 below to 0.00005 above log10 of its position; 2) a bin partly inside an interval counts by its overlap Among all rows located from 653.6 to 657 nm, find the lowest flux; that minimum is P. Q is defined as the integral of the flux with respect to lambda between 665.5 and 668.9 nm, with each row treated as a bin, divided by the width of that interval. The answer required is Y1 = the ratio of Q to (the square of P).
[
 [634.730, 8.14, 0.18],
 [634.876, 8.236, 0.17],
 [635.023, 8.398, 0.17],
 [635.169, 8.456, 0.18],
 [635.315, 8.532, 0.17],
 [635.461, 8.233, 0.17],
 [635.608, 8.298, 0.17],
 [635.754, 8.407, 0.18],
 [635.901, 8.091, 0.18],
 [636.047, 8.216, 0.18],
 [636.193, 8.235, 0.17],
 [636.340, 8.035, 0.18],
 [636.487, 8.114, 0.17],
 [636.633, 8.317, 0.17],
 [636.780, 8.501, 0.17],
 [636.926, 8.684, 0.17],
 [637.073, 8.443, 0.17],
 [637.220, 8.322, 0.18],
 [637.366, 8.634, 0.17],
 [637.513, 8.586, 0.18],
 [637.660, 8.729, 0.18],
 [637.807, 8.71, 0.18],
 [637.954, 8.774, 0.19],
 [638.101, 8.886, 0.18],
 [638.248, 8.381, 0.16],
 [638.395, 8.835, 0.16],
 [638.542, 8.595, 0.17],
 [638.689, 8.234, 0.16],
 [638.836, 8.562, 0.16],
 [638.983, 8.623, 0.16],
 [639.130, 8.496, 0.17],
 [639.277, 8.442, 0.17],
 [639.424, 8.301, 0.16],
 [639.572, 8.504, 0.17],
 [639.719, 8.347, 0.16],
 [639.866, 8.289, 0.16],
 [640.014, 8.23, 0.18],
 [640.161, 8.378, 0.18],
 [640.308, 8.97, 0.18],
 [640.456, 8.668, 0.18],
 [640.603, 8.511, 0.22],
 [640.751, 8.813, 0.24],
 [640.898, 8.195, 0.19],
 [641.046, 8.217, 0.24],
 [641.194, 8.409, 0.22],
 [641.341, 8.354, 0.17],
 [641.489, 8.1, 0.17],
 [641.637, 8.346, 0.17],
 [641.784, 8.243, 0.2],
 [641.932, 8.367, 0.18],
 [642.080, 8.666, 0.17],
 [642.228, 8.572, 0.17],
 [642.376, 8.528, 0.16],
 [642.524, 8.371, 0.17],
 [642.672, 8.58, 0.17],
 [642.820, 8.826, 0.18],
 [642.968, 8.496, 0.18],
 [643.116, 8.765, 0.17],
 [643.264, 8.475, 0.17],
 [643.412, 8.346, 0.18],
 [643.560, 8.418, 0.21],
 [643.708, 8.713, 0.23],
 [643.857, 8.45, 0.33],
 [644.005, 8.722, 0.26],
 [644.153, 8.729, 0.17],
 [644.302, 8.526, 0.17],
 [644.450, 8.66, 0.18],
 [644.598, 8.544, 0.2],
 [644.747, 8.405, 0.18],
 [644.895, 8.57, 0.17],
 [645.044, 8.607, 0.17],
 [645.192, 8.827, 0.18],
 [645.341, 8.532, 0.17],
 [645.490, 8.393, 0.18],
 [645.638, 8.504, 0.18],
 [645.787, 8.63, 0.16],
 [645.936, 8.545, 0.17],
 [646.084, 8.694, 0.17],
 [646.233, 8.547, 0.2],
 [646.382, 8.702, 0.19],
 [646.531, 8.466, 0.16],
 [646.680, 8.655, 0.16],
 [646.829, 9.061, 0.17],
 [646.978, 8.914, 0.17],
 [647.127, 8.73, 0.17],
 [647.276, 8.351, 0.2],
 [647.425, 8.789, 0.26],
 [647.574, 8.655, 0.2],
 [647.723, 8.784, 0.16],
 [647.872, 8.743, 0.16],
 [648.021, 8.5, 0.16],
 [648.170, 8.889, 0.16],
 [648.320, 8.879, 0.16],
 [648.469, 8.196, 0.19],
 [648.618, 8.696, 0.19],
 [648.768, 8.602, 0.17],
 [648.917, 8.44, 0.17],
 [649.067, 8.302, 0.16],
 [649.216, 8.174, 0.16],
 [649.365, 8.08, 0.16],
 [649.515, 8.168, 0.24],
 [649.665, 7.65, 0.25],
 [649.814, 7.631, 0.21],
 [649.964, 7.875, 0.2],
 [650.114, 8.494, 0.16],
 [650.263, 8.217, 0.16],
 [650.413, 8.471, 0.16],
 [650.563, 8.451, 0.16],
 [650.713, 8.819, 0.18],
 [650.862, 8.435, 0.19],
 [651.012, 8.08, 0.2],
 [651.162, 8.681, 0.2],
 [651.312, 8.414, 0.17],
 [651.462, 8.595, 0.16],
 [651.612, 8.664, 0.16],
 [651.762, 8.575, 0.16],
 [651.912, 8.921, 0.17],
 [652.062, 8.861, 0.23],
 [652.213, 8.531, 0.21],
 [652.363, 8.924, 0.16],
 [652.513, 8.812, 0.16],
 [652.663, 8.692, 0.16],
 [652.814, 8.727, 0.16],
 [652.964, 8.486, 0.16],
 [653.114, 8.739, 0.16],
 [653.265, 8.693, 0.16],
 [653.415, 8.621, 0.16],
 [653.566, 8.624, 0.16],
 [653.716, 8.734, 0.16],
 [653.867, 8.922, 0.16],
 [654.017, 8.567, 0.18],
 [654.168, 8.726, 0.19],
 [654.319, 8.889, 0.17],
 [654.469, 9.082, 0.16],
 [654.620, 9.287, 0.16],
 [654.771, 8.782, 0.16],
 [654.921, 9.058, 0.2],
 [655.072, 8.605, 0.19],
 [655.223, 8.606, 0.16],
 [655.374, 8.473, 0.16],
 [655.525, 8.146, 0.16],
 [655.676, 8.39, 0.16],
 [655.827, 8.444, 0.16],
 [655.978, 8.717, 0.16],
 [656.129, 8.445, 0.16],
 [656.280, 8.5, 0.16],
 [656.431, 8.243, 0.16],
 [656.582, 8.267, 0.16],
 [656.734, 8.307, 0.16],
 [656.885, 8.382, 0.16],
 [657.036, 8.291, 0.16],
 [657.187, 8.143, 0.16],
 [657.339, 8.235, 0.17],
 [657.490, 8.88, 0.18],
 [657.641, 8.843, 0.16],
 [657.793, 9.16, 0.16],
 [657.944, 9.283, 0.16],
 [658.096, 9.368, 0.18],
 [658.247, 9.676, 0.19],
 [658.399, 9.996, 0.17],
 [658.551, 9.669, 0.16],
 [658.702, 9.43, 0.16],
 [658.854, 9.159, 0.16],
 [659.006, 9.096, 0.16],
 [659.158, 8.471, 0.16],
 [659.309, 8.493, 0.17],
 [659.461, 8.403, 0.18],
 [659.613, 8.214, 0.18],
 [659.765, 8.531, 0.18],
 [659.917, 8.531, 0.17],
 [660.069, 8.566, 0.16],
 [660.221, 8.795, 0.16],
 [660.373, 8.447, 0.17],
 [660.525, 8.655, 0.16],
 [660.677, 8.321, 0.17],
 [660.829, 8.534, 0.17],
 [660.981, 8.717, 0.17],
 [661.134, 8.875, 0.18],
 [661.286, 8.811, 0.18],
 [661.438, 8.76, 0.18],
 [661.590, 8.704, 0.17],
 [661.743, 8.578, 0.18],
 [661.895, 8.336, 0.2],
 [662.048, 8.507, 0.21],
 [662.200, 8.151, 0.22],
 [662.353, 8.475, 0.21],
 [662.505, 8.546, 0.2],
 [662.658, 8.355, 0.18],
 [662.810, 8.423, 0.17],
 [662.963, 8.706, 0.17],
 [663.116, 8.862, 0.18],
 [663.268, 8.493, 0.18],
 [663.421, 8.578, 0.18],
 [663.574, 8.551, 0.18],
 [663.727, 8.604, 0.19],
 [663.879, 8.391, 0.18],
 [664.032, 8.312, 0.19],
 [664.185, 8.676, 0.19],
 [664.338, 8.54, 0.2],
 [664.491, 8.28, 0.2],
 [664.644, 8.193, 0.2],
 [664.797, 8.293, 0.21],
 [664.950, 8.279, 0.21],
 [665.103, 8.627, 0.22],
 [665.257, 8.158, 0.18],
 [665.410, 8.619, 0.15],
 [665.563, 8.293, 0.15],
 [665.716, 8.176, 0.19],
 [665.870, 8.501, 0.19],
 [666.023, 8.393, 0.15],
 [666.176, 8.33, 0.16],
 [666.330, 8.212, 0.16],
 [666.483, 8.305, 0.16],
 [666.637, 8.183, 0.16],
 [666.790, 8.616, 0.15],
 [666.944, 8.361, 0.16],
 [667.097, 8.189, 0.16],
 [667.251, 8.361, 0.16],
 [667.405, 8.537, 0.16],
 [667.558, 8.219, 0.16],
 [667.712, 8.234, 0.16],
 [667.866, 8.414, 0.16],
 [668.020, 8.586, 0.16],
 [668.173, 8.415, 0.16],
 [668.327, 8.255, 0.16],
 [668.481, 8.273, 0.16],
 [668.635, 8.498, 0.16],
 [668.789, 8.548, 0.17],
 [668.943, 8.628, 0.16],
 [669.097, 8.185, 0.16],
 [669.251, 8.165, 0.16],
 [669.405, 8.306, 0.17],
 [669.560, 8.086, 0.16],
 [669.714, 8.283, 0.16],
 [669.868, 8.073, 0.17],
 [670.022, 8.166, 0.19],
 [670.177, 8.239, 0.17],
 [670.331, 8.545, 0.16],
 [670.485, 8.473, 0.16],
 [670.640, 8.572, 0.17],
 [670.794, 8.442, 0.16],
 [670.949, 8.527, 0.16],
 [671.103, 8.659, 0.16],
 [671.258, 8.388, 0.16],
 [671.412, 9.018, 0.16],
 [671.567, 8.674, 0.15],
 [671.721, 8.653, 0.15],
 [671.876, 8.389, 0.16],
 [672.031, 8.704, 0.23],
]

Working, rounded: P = 8.146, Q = 8.36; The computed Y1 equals 0.126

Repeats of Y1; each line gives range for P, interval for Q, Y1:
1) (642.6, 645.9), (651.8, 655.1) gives 0.126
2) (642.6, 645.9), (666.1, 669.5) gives 0.120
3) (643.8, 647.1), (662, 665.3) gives 0.120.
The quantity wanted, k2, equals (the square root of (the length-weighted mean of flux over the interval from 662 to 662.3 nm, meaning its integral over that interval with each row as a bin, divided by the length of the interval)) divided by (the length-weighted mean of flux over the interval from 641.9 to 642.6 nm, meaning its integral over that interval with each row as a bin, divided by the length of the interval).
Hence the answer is 0.339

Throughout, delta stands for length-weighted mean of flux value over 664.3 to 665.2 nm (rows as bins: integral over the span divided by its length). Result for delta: 8.4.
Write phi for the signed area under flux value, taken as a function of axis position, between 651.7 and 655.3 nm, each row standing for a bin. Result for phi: 31.6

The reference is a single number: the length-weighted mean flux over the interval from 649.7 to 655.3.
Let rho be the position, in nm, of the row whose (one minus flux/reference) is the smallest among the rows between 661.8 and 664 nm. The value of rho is 663.116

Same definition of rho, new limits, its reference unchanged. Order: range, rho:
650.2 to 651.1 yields 650.713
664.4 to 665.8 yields 665.103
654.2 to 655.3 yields 654.620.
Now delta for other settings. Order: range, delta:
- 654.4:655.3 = 8.9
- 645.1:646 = 8.6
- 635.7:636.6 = 8.2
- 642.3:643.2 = 8.6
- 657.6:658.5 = 9.4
